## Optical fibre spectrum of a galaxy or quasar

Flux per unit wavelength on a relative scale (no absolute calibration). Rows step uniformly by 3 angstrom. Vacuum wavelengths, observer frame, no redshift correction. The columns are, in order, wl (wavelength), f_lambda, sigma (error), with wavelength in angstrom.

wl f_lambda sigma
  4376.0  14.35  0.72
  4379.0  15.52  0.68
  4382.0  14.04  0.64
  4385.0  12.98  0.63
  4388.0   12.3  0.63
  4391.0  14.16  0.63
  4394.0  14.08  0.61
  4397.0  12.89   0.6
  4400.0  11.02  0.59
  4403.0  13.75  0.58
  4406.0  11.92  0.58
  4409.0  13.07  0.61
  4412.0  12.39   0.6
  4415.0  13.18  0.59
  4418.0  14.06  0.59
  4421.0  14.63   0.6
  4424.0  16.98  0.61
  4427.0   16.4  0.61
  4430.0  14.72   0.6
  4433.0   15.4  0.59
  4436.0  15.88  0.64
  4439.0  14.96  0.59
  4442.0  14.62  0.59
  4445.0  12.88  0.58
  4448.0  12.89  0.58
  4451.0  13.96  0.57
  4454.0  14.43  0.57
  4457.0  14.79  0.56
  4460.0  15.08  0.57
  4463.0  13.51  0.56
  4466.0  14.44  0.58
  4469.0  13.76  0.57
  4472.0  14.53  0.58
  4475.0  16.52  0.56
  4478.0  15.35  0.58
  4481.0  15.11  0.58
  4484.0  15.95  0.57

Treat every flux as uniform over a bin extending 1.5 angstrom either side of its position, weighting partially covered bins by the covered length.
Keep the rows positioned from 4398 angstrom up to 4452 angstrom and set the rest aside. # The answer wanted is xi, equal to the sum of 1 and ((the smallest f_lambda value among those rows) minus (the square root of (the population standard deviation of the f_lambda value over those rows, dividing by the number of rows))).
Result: 10.8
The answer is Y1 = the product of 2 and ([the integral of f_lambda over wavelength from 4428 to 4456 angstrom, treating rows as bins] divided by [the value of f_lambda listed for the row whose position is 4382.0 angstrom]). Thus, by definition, 57.7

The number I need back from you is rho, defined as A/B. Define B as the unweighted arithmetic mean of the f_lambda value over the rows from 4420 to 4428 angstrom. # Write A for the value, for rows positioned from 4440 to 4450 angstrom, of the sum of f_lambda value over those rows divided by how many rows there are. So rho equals 0.84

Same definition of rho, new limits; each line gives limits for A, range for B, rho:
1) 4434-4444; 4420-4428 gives 0.95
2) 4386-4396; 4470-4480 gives 0.87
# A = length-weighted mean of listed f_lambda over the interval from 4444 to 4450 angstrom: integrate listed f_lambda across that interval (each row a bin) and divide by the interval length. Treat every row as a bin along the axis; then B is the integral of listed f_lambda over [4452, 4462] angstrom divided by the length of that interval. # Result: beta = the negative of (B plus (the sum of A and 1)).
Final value -28.6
